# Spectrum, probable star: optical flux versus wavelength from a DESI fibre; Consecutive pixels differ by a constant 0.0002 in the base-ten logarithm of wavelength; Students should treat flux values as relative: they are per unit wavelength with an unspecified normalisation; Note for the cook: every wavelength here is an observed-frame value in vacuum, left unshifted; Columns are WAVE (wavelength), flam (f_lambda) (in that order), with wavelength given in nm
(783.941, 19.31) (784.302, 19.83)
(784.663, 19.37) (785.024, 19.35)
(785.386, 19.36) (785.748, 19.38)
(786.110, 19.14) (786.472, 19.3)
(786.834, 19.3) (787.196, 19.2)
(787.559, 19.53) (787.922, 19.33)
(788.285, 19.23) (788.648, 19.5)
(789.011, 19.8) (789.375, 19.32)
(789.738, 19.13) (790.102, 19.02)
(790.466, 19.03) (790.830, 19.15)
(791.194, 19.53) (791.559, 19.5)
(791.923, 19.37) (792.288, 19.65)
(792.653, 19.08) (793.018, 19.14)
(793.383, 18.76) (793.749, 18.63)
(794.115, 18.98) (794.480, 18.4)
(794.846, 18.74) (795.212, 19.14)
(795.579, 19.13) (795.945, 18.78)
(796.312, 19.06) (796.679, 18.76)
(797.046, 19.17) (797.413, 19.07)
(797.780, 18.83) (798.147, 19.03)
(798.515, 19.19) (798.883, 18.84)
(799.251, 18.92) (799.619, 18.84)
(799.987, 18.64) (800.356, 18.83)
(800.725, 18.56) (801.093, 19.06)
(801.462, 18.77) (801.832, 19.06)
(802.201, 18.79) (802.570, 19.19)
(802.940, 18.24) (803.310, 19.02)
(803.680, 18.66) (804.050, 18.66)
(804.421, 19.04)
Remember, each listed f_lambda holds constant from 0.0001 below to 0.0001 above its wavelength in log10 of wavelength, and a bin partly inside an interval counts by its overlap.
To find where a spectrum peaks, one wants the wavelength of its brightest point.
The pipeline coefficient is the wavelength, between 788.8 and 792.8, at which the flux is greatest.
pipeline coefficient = 789.011 nm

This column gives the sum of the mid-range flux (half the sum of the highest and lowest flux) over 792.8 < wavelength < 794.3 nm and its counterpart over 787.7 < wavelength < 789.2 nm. 38.4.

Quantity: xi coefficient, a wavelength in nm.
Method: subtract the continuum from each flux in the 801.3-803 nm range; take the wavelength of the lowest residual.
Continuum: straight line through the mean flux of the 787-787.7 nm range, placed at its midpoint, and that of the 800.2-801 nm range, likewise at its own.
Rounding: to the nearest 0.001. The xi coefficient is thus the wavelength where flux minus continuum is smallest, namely 802.940 nm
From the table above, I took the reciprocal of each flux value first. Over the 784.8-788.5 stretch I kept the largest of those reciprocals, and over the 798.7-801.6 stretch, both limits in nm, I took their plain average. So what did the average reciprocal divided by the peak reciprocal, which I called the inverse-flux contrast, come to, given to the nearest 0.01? 1.02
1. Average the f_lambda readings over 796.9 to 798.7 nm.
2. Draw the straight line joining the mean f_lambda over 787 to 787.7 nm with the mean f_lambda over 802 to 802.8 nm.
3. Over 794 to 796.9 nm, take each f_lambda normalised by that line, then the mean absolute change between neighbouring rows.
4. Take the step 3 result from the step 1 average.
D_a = 19.04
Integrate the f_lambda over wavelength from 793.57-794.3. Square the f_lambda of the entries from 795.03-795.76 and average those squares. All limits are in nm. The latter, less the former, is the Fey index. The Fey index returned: 352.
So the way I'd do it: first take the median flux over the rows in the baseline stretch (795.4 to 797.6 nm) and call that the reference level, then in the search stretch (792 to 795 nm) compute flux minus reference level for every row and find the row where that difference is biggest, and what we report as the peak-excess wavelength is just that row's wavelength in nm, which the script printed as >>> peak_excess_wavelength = 792.288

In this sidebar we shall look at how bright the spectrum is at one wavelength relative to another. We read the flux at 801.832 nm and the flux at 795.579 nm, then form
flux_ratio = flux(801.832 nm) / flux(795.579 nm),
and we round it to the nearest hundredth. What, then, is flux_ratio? 1.00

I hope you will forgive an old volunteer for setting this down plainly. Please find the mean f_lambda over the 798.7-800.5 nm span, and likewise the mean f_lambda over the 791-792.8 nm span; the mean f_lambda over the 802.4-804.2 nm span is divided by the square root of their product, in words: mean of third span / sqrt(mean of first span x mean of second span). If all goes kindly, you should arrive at 0.981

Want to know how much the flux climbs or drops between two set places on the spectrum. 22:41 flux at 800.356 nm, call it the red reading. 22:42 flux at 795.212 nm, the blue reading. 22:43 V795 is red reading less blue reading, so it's -0.3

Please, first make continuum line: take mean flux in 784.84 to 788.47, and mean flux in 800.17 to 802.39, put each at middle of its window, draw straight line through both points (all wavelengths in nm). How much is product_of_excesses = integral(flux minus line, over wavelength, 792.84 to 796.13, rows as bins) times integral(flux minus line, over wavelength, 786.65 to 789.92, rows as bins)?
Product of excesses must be -0.25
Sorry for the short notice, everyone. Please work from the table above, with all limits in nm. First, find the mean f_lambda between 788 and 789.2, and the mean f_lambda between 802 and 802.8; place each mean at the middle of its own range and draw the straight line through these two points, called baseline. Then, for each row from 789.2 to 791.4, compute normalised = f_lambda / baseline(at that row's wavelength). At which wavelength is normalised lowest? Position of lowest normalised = 790.102 nm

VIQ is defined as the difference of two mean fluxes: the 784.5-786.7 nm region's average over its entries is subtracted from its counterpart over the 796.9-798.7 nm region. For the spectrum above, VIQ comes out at -0.26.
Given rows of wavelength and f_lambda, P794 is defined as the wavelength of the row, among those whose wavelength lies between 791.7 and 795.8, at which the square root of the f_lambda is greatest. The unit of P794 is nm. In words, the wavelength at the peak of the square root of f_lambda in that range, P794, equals 792.288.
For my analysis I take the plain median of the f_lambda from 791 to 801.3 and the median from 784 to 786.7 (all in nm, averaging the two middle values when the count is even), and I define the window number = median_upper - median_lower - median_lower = -19.7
